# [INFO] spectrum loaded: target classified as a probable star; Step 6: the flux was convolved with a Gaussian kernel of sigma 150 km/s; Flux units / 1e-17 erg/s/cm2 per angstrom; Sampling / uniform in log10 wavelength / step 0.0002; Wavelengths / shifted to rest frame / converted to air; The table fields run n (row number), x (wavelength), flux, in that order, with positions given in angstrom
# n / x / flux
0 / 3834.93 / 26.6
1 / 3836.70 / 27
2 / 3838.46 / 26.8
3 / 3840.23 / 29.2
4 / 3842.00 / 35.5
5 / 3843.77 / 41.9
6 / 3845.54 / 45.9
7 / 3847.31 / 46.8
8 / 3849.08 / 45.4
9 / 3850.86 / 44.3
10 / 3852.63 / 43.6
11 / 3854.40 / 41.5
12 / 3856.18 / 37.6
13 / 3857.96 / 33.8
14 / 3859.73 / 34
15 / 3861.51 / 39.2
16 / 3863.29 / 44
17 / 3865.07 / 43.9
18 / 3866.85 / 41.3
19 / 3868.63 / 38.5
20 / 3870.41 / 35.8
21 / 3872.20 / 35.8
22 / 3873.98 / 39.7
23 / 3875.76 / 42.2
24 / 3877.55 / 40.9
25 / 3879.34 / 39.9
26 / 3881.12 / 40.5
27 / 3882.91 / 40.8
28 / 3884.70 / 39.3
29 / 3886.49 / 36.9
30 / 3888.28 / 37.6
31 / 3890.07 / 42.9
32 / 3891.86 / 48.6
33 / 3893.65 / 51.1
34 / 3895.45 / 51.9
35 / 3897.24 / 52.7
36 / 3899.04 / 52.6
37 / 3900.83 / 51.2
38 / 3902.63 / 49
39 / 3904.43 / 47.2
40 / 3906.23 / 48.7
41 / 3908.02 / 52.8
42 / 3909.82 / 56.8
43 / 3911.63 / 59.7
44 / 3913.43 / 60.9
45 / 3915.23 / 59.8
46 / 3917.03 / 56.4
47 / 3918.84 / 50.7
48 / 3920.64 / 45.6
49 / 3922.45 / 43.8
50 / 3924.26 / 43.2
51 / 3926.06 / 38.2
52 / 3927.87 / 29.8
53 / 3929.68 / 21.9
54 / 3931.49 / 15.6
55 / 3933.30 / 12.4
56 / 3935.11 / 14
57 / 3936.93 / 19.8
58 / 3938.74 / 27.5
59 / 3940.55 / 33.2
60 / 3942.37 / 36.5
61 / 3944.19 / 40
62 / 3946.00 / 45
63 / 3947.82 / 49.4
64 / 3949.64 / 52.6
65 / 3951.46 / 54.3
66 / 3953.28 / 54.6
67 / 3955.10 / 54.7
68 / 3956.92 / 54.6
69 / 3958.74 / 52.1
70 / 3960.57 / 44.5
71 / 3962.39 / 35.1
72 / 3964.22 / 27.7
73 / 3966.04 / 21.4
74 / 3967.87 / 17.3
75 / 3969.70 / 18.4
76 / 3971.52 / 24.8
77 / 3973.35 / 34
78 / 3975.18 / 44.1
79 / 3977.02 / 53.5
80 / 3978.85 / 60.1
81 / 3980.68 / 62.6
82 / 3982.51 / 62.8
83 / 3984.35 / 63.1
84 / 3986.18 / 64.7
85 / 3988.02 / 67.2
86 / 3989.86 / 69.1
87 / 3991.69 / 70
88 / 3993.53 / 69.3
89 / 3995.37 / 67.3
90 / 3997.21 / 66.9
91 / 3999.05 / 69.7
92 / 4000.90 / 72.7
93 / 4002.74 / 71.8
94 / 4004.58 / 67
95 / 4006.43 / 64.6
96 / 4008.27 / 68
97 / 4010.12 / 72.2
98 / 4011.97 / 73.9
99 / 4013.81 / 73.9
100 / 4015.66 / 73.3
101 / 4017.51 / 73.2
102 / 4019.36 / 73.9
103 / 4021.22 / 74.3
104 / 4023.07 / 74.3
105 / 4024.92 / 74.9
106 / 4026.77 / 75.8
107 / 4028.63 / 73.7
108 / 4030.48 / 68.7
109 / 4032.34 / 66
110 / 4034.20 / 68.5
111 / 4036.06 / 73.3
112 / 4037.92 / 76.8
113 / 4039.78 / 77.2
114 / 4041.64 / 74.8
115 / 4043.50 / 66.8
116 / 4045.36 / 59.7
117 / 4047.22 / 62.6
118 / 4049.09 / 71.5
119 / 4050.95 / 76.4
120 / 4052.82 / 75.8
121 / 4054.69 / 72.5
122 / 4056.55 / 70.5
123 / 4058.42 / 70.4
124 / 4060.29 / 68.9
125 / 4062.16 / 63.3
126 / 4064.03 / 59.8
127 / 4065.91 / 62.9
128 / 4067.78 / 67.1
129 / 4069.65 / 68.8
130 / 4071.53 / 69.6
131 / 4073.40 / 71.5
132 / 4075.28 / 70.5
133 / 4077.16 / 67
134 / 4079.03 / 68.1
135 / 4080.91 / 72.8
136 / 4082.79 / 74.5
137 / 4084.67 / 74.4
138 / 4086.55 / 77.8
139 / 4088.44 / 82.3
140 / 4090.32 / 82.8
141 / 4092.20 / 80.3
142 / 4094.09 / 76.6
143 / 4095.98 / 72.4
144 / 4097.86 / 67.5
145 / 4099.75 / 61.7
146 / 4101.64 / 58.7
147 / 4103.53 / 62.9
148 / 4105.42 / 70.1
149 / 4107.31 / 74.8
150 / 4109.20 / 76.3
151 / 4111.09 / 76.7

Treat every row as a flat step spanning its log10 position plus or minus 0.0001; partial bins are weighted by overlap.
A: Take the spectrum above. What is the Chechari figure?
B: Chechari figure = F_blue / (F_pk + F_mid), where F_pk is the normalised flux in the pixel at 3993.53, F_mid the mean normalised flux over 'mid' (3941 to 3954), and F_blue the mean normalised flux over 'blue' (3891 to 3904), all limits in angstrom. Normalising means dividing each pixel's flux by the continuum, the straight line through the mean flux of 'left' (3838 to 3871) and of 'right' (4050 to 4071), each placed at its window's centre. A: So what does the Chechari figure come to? 0.54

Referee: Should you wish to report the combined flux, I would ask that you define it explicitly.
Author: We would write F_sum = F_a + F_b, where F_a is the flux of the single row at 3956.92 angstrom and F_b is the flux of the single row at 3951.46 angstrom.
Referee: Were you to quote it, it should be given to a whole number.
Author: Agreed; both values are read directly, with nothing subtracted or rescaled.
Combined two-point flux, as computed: 109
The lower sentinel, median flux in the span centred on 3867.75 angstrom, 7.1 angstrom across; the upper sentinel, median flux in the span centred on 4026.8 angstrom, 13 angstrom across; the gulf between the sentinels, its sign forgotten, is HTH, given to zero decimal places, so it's 34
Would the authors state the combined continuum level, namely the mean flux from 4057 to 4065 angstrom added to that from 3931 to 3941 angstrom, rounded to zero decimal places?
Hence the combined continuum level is 86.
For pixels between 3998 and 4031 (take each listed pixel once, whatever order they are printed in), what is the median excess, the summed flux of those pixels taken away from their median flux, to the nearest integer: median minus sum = -1223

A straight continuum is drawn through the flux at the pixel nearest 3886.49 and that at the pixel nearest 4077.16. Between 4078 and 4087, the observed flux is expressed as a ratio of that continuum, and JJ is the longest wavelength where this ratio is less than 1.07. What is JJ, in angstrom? 4079.03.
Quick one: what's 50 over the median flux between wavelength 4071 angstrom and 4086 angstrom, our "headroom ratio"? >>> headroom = 0.70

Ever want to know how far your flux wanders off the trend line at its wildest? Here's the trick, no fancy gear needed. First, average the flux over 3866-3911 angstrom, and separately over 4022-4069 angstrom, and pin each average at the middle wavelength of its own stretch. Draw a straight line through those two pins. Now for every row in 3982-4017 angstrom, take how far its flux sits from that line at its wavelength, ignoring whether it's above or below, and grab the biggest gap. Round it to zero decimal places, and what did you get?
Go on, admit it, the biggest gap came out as 10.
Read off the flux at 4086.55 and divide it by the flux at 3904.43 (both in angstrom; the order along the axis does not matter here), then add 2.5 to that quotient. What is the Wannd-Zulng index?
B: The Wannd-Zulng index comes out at 4.15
